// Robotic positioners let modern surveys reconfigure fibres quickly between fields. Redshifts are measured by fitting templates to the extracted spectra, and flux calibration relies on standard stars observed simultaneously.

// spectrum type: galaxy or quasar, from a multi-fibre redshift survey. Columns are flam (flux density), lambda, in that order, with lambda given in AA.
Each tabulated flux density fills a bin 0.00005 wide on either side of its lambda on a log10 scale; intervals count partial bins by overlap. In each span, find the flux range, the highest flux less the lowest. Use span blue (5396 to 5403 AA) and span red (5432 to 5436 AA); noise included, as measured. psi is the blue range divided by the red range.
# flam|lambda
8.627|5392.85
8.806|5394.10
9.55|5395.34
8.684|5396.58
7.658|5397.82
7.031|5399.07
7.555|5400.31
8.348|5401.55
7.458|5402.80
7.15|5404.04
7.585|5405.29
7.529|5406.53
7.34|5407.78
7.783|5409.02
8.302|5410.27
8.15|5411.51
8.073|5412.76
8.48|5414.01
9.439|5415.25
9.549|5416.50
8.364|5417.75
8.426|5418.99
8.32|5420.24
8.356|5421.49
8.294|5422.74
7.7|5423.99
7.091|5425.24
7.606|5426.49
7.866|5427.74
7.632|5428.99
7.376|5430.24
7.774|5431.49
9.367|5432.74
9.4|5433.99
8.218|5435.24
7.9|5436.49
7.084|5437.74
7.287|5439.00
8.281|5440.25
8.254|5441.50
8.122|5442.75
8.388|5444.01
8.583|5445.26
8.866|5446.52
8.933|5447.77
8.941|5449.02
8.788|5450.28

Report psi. 1.4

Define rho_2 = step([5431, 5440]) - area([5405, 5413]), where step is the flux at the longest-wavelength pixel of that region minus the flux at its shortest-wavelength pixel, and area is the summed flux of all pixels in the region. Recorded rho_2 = -55.2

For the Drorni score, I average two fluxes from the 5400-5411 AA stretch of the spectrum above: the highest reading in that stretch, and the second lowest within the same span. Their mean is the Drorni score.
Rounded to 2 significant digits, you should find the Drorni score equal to 7.8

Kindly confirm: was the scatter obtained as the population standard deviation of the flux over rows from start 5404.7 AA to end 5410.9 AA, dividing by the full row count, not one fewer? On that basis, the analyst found 0.33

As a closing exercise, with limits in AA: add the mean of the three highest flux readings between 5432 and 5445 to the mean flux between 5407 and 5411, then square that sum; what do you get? 284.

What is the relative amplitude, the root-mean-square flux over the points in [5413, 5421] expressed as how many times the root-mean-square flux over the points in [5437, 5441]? 1.16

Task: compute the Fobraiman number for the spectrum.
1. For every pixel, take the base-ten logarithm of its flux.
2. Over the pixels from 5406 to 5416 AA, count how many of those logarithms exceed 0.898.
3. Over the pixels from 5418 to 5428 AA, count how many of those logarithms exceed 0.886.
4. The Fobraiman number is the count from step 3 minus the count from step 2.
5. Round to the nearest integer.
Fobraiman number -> 1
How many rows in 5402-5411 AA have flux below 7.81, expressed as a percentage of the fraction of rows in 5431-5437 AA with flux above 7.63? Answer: 600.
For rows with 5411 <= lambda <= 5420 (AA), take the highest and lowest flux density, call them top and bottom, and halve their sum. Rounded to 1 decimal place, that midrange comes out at 8.8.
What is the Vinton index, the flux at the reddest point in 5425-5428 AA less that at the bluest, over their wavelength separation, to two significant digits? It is 0.31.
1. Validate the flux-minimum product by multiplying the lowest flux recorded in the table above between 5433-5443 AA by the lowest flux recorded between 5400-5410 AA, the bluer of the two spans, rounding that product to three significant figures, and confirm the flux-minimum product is 50.7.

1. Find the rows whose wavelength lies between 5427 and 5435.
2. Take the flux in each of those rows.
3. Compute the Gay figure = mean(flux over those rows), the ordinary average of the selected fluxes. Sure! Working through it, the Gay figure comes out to 8.2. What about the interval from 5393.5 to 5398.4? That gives 8.7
